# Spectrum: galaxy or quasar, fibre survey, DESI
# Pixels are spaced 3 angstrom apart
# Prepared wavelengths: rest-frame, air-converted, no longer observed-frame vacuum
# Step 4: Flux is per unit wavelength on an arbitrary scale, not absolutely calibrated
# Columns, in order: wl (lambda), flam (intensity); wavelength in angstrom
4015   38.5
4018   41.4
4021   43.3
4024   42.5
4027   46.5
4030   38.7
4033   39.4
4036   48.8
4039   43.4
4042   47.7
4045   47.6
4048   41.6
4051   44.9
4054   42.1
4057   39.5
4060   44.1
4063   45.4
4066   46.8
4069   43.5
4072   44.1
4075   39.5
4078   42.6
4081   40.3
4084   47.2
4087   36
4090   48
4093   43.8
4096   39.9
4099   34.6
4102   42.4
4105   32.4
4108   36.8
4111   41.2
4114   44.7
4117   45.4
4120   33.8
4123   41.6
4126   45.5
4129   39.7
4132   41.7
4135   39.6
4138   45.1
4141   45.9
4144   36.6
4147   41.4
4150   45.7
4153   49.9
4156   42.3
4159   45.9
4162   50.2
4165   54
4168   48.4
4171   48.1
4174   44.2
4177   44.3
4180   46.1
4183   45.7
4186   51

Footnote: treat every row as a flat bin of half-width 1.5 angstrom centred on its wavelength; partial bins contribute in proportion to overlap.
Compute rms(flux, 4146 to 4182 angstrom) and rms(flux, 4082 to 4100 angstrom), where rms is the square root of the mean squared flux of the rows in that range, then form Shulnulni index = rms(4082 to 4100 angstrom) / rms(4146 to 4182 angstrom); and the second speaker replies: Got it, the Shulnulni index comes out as 0.89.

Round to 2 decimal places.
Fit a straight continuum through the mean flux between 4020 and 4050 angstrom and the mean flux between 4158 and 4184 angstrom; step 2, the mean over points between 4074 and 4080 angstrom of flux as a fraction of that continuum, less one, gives -0.09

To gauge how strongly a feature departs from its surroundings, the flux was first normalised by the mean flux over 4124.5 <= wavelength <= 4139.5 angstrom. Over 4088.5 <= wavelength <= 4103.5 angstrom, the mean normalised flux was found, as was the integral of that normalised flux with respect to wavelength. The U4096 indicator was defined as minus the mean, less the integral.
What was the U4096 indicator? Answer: -15.8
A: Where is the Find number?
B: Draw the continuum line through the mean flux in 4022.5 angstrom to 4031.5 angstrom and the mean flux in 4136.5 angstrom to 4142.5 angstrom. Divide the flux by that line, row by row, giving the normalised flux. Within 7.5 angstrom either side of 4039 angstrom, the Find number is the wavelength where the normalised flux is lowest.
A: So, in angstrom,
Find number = 4033 angstrom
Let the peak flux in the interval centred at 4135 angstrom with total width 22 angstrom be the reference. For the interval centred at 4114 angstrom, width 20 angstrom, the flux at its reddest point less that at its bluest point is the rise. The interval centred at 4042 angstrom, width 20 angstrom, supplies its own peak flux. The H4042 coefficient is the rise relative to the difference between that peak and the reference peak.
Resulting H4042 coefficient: 3.2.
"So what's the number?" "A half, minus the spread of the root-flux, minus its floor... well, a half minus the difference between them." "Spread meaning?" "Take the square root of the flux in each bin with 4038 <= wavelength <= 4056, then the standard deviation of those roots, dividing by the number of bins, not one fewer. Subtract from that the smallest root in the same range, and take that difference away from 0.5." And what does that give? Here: 6.8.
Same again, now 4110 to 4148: 6.0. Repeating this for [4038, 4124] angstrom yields 5.9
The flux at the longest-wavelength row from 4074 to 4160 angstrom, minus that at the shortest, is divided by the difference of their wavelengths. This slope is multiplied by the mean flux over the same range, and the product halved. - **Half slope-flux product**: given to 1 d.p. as 1.6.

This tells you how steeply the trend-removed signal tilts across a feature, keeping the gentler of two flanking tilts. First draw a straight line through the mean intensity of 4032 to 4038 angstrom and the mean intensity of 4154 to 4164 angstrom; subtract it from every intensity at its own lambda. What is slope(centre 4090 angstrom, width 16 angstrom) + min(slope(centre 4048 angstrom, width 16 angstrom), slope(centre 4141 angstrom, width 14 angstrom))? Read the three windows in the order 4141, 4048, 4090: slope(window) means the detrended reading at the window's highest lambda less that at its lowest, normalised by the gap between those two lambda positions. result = -1.11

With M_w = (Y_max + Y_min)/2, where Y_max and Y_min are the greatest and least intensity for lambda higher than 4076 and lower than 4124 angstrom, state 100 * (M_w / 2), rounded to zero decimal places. 2010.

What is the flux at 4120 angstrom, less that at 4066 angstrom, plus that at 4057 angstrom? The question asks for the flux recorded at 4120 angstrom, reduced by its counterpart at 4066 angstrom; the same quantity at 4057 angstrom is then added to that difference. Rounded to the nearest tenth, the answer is 26.5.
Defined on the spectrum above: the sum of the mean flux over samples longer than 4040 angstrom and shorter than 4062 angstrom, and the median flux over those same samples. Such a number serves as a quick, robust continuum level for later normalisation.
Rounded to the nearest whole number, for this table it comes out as 88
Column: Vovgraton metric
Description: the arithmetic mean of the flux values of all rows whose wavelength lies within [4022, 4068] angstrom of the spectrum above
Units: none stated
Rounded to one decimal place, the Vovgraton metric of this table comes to 43.9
